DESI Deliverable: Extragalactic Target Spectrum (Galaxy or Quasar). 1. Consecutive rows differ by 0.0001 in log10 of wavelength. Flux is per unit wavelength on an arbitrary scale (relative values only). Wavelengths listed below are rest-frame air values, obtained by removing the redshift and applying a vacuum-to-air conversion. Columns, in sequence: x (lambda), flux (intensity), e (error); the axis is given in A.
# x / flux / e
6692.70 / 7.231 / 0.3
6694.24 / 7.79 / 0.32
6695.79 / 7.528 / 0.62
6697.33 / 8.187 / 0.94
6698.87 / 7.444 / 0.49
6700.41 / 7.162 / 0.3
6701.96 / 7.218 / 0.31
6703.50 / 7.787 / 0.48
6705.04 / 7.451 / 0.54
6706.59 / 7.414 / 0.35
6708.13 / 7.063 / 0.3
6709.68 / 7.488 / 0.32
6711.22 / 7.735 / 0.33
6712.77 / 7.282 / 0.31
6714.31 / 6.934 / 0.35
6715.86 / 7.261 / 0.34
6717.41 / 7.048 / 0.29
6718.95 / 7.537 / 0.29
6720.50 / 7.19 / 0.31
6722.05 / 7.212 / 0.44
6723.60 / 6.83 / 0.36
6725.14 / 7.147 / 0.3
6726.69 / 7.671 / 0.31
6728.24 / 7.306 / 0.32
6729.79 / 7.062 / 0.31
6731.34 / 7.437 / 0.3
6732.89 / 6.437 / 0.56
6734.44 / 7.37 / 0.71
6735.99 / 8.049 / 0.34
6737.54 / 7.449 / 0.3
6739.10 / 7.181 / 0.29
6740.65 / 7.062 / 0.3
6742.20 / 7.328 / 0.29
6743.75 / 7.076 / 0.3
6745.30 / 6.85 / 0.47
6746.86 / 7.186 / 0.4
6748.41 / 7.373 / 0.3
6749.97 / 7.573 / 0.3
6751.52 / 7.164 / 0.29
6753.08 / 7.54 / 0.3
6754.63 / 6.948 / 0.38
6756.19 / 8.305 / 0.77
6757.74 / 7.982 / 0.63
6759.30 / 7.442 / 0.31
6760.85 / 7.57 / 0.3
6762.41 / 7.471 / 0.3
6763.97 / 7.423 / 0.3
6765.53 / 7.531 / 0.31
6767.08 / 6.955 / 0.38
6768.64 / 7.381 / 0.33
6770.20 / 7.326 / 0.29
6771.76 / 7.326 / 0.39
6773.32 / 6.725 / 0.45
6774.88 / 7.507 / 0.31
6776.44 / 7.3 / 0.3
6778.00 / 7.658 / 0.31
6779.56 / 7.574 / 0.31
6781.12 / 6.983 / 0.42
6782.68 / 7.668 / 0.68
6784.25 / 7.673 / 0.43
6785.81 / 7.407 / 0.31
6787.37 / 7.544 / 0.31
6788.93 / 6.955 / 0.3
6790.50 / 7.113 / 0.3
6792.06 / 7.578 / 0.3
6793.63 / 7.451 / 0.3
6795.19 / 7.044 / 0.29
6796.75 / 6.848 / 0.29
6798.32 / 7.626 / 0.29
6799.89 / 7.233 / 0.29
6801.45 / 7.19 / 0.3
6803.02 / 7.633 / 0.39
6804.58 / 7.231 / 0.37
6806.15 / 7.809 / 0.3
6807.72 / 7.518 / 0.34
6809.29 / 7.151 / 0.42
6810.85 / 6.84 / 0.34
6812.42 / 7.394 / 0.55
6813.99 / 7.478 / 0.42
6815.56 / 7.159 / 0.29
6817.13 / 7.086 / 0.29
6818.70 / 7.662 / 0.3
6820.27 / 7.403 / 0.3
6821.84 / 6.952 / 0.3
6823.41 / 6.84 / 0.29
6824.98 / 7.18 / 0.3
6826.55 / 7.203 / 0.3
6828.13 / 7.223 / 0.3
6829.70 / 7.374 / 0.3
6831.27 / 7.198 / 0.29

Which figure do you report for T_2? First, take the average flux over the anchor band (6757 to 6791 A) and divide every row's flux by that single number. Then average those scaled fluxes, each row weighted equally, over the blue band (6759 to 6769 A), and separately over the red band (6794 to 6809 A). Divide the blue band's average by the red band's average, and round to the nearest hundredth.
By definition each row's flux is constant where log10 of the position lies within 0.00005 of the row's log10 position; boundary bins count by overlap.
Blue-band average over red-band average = 1.01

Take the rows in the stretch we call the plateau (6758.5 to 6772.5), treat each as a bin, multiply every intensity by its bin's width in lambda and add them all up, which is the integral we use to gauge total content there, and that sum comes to 103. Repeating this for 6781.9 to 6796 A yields 104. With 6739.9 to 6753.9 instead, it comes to 101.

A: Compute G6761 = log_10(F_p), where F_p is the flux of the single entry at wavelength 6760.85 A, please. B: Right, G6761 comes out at 0.879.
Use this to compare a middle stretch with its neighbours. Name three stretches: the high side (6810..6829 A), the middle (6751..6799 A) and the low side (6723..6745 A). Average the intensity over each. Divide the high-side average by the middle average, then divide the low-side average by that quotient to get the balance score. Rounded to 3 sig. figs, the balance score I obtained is 7.43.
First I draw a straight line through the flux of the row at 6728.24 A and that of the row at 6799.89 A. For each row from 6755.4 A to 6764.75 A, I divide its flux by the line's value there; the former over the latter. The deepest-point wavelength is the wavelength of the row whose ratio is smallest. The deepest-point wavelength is 6763.97 A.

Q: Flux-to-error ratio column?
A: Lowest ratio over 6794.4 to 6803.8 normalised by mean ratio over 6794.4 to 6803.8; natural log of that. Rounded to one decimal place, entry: -0.2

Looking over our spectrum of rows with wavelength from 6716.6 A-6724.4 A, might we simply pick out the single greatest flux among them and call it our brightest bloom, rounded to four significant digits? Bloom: 7.537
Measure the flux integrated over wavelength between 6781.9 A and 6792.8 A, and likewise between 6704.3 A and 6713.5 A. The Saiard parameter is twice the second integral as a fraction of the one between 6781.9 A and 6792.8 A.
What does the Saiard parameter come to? 1.7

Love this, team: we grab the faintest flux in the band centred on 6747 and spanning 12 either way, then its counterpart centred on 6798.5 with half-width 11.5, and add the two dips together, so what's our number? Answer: 13.7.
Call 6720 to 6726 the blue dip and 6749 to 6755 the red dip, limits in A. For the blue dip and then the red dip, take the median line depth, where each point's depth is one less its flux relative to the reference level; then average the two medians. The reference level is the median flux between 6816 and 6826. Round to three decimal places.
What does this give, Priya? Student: -0.018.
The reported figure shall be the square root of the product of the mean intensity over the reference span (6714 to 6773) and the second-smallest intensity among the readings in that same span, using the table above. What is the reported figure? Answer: 7.07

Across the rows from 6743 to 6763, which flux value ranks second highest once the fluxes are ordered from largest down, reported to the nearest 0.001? 7.982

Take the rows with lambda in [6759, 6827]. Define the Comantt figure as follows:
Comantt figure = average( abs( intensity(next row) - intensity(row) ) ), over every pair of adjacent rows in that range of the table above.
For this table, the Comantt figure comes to 0.314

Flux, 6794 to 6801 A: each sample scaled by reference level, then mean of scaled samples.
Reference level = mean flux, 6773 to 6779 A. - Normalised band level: 0.98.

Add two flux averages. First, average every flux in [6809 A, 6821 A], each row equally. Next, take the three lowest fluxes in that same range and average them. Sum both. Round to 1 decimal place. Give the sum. 14.3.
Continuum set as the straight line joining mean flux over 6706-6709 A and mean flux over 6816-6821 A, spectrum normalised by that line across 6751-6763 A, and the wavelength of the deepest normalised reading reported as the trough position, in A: 6754.63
